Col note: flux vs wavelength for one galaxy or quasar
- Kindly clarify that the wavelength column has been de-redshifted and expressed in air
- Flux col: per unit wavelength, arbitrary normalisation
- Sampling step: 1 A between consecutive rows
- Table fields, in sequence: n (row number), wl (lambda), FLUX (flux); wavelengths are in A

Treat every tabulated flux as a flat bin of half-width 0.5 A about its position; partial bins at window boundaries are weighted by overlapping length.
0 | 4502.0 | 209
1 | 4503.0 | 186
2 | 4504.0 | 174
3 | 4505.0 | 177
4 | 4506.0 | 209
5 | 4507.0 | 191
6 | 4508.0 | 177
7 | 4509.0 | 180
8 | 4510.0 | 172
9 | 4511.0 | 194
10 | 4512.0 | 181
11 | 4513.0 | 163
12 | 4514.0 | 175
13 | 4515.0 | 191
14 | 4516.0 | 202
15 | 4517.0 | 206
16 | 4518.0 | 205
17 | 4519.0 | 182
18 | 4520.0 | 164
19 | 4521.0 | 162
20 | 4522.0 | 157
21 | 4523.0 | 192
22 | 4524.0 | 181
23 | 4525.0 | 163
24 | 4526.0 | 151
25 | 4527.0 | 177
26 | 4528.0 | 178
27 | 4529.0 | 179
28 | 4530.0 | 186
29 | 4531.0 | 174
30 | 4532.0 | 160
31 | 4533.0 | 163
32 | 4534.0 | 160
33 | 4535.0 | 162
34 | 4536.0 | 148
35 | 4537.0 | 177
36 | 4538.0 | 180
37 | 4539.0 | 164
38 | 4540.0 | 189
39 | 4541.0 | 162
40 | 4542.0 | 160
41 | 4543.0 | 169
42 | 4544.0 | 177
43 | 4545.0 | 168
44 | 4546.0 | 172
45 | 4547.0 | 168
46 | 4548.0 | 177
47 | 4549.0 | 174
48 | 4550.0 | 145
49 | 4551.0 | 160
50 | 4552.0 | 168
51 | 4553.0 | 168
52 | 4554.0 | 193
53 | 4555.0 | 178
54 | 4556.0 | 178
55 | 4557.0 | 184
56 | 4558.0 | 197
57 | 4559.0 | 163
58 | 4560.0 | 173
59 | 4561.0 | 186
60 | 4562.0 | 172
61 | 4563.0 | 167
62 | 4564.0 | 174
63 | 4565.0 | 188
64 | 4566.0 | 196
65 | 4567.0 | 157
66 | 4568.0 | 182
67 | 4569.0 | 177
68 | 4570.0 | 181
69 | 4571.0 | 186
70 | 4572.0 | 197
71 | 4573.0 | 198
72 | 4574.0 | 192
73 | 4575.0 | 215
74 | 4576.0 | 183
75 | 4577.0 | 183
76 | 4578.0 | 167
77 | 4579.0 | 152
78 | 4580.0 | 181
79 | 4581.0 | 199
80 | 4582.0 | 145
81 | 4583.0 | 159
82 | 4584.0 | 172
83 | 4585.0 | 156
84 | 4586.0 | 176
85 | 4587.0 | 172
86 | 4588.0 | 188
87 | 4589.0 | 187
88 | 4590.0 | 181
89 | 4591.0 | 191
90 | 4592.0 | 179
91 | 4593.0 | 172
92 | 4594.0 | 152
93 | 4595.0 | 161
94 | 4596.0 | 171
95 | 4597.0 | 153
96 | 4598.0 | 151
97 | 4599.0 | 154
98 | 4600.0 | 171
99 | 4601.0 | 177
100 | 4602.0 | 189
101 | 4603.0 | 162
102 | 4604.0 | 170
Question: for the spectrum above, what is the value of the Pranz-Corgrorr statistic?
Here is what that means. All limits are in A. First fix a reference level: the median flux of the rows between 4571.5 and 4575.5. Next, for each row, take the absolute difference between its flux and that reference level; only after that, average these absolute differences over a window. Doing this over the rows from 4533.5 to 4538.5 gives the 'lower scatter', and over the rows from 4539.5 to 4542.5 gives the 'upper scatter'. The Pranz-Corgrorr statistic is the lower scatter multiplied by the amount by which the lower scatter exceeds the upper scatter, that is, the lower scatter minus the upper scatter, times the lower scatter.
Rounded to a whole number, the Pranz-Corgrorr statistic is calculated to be 158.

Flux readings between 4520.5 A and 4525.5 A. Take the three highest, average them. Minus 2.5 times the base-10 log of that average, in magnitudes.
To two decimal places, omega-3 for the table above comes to -5.63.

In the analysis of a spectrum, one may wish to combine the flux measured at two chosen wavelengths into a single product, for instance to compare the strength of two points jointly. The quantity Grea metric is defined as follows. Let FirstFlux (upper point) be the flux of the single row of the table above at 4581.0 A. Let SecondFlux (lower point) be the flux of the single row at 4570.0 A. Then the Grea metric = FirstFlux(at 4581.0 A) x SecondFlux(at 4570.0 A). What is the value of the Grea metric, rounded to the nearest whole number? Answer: 36019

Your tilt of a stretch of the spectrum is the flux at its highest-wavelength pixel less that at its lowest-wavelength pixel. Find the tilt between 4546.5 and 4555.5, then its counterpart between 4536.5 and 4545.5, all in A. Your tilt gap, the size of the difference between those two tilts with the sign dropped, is 19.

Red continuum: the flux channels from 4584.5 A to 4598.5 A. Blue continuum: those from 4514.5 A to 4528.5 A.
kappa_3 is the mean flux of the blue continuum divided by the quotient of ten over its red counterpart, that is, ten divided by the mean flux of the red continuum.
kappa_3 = 3062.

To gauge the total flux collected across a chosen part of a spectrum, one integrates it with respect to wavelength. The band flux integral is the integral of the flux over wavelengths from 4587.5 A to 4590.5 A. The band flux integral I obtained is 556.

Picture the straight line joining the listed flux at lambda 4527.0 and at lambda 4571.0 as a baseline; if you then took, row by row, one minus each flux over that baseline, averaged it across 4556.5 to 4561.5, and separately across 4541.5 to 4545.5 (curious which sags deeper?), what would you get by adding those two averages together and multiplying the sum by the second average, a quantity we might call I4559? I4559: 0.0054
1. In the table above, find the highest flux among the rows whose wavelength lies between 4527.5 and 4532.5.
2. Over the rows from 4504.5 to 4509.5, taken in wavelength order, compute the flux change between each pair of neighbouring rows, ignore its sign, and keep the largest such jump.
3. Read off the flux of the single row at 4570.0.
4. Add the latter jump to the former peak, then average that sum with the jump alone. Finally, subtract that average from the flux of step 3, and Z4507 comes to 56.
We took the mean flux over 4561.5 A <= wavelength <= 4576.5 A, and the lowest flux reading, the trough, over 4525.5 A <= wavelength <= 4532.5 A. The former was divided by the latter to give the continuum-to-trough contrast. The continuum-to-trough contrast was 1.22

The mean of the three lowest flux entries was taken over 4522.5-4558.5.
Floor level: 148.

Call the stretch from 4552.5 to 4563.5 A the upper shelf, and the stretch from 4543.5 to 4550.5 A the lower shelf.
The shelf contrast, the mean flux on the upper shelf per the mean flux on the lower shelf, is 1.06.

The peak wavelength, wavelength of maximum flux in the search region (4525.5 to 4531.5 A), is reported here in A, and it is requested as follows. 4530.0 A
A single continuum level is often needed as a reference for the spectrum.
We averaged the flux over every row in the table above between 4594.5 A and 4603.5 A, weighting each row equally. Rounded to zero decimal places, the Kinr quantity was 165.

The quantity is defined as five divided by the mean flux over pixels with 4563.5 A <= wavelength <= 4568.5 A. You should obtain 0.0279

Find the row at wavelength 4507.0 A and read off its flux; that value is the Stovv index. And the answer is 191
